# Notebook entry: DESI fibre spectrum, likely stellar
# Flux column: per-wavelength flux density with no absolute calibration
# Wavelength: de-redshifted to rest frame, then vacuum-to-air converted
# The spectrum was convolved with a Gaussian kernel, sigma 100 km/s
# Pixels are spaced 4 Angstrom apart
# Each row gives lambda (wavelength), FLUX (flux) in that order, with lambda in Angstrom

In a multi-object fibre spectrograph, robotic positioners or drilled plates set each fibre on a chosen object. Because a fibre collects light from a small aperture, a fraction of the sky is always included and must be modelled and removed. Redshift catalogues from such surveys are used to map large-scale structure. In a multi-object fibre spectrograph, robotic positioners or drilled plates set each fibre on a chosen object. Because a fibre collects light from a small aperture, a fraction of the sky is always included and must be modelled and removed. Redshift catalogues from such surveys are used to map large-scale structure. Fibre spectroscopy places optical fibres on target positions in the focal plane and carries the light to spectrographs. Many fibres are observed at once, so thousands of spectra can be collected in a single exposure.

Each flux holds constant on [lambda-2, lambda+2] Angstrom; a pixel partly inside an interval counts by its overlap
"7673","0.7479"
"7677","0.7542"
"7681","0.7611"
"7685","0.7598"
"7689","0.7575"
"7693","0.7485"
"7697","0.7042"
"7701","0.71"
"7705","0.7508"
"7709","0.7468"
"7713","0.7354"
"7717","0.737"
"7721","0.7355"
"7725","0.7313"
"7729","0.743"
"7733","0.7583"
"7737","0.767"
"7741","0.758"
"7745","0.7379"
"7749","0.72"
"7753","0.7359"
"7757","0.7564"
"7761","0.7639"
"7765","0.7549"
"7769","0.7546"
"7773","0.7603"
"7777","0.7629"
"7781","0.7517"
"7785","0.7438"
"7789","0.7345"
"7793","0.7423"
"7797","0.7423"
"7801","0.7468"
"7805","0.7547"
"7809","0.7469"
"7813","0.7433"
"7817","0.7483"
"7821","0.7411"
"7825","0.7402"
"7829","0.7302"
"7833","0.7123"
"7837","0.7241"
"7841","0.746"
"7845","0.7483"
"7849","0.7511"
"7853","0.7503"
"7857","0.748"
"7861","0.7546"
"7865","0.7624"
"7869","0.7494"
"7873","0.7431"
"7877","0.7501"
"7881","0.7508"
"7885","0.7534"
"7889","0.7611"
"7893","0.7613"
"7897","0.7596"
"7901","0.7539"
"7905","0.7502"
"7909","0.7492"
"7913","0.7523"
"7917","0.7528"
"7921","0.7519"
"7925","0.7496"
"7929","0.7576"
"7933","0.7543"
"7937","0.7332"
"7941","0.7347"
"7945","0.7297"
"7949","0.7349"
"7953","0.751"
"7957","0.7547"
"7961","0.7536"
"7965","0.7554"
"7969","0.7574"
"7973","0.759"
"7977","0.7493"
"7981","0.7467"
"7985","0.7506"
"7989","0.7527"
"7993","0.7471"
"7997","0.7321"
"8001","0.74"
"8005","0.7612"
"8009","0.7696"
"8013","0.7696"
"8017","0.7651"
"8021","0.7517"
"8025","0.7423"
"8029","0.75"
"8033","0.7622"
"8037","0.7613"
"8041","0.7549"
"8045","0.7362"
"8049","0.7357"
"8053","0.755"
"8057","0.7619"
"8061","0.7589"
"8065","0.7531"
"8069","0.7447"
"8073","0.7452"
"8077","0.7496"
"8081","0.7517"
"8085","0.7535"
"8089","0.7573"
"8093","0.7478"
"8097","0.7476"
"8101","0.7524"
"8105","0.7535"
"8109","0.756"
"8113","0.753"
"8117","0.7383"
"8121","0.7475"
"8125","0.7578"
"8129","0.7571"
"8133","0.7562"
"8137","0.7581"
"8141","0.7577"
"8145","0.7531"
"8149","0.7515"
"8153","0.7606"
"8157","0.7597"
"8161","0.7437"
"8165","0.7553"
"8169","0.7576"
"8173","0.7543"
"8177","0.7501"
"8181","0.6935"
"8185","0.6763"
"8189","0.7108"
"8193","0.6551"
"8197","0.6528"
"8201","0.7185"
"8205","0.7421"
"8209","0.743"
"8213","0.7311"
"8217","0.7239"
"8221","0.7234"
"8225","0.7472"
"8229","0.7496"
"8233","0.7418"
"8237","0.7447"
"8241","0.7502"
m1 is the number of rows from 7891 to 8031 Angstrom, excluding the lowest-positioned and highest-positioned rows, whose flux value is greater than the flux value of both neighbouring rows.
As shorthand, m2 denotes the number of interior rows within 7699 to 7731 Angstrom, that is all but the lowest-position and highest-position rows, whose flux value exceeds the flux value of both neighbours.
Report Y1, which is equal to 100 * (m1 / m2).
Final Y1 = 300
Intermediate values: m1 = 6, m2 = 2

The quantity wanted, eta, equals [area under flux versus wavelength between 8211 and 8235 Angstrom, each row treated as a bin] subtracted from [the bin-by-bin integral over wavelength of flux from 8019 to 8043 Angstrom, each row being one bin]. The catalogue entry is 0.42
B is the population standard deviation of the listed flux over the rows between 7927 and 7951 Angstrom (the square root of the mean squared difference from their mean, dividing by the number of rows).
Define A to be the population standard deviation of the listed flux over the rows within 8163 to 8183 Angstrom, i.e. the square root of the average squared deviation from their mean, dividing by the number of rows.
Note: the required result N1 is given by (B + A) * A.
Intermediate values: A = 0.024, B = 0.011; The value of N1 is 0.0009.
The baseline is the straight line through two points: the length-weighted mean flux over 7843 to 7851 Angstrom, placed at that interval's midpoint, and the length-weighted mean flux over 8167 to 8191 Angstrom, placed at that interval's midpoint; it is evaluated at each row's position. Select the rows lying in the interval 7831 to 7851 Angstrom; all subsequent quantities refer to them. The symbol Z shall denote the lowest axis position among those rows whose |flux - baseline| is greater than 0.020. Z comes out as 7833 Angstrom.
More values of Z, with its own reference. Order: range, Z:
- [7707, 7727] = 7713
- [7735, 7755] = 7749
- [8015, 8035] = 8017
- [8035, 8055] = 8037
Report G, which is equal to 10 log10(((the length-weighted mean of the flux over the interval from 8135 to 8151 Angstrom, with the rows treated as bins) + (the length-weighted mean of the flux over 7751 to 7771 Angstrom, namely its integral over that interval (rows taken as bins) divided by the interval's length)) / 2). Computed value -1.23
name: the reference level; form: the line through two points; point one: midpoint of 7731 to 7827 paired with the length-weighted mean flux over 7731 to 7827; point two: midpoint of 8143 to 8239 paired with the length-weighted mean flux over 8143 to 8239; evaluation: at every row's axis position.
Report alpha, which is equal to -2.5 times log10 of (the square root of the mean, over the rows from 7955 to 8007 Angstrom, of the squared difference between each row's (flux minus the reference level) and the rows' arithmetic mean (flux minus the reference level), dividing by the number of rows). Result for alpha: 5.3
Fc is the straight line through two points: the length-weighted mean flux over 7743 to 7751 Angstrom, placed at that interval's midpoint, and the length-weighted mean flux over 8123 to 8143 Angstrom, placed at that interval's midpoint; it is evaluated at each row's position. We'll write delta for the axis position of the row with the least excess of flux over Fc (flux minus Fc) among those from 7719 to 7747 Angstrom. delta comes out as 7725 Angstrom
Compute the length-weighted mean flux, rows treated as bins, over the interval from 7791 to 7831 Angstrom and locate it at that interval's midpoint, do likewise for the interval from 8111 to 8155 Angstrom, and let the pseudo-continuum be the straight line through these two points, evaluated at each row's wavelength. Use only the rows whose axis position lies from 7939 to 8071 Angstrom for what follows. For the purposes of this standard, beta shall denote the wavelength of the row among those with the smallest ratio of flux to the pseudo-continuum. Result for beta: 7945 Angstrom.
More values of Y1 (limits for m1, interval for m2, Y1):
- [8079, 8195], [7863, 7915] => 700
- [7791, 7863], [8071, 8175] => 50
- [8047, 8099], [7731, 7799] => 67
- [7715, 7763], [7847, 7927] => 33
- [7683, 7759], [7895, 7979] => 60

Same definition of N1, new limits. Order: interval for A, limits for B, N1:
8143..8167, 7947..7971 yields 0.0001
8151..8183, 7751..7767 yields 0.0006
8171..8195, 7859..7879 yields 0.0016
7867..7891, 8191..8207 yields 0.0002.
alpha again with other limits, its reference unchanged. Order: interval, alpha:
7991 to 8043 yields 4.8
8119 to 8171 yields 5.8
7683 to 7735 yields 4.4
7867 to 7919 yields 5.7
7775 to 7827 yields 5.4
